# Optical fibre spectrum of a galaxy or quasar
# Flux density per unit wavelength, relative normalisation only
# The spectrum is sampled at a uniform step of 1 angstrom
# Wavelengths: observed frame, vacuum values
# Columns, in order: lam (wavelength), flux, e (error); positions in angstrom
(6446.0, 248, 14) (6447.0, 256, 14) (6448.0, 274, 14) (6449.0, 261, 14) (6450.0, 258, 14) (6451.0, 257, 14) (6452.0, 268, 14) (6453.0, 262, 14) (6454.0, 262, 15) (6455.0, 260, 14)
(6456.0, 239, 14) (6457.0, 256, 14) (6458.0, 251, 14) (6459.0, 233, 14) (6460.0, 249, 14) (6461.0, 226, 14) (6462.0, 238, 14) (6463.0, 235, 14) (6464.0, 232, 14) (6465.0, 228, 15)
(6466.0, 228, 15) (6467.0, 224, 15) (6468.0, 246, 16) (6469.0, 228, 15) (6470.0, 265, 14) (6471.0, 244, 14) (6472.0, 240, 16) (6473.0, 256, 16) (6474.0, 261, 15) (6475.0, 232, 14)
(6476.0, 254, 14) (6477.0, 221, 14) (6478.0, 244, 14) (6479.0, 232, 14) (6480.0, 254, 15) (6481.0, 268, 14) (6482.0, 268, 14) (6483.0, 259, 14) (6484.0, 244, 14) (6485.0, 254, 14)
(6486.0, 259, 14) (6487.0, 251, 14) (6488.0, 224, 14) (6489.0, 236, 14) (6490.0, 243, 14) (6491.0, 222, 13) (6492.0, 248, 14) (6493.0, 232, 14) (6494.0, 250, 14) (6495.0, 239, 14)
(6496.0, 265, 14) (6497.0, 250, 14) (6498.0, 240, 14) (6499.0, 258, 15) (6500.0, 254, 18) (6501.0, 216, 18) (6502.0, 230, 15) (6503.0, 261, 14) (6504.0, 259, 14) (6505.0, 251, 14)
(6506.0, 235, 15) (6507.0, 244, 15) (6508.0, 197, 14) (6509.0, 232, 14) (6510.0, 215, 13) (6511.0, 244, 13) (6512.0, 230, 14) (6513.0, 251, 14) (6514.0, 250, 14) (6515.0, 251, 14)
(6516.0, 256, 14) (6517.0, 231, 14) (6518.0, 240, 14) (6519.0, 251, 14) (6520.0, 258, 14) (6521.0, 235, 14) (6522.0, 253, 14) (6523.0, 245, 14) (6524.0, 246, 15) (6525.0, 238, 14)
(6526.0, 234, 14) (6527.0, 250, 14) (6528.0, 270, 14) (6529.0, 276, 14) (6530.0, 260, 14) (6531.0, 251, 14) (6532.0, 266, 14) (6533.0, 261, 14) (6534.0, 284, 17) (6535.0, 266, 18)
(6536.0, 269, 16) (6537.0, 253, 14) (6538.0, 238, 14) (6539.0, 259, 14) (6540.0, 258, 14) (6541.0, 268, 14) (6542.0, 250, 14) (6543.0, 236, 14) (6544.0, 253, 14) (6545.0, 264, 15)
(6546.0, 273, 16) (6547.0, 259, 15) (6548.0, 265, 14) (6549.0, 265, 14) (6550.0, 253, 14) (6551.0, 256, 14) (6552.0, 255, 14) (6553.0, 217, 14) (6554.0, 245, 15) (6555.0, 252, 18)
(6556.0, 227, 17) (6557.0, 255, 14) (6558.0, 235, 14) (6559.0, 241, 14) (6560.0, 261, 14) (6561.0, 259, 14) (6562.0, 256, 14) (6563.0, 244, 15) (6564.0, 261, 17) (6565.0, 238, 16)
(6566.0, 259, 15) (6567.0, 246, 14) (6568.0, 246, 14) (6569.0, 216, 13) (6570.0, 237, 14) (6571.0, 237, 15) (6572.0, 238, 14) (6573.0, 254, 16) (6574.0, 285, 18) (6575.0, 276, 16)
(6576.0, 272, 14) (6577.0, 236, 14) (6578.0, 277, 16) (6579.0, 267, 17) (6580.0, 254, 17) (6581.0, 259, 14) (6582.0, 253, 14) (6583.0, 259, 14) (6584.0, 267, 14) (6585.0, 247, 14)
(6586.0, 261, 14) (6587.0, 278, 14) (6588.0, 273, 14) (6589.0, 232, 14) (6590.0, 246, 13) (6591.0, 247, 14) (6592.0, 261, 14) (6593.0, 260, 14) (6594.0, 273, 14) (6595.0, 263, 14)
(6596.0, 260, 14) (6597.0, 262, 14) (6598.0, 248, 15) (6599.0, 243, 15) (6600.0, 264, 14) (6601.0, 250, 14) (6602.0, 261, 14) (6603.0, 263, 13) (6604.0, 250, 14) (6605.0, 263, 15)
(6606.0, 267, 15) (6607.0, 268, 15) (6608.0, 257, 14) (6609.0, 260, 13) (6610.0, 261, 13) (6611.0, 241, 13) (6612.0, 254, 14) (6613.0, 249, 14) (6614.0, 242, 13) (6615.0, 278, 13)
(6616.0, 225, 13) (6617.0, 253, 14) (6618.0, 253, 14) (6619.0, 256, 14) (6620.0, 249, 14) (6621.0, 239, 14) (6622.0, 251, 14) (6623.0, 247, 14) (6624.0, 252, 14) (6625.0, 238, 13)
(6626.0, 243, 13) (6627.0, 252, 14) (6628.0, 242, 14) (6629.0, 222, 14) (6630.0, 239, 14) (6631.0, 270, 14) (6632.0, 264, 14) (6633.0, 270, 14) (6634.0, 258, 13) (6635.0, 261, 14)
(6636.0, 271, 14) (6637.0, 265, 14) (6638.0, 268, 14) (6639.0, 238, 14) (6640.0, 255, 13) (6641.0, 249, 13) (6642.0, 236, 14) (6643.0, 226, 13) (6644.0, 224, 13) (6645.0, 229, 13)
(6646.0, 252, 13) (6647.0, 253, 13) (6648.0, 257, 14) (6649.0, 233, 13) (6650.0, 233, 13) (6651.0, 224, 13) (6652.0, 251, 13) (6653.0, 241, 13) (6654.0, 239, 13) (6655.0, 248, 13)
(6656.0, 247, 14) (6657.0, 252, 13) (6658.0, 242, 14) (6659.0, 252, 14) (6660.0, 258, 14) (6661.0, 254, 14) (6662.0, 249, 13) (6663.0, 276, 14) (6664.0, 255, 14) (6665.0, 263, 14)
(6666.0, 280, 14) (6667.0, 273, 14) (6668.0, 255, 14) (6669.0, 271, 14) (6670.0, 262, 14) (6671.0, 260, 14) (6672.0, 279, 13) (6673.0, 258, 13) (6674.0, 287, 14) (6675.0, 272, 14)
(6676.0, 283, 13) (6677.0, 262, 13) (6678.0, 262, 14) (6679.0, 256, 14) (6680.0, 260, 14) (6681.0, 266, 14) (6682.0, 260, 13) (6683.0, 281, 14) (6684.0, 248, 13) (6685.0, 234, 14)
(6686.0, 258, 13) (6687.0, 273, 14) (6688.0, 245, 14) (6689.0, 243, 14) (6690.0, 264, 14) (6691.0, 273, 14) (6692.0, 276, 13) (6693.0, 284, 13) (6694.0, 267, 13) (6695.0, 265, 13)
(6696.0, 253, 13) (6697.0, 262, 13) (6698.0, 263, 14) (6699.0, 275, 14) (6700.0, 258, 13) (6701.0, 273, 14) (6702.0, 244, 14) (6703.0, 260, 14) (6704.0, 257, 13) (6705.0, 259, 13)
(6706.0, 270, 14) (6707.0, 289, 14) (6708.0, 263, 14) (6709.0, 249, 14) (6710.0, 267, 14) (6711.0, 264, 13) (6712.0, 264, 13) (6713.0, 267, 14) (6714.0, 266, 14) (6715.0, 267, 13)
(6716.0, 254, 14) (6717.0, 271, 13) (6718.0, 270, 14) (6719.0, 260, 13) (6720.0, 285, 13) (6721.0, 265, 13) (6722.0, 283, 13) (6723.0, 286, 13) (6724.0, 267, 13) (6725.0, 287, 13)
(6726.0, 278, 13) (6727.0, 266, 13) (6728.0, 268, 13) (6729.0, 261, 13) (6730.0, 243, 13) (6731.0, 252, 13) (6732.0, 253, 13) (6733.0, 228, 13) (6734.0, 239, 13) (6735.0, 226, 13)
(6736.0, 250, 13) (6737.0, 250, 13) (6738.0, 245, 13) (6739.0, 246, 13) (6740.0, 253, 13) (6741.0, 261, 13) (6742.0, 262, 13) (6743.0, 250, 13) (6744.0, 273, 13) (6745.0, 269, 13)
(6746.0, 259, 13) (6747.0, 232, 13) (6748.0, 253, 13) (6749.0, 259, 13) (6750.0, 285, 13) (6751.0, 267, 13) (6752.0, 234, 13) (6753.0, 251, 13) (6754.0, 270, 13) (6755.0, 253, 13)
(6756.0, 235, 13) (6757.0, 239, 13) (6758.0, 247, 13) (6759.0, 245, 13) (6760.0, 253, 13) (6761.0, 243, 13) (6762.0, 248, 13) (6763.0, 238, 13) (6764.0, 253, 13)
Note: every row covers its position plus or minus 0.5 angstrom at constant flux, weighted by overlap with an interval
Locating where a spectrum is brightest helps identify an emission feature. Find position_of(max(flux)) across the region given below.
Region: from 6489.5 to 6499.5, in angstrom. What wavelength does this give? 6496.0 angstrom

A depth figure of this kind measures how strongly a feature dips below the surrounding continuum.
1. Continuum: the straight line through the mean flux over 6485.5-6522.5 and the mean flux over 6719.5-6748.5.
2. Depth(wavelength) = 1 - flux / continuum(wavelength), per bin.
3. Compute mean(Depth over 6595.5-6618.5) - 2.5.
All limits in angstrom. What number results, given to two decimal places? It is -2.52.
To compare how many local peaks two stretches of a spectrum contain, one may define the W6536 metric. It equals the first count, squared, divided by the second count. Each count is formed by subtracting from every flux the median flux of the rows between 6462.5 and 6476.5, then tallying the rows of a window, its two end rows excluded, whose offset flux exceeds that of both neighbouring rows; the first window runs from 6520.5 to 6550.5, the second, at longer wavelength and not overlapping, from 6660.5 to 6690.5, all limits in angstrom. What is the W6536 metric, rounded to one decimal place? 9.0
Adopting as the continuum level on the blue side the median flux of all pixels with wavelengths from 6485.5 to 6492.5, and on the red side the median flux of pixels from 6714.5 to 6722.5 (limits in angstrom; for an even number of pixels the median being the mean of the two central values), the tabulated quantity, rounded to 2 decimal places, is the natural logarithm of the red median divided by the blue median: 0.10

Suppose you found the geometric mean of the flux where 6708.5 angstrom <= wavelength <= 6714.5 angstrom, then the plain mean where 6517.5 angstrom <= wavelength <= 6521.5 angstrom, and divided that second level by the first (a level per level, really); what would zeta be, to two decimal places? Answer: 0.94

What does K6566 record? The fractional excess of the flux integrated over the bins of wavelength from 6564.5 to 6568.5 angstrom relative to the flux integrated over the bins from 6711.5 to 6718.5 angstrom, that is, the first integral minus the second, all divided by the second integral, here -0.5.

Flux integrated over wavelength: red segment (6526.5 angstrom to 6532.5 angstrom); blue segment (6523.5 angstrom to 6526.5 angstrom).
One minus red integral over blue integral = -1.2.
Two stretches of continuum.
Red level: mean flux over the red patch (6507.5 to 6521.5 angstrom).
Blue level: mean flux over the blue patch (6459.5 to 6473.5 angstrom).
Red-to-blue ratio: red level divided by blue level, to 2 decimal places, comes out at 1.00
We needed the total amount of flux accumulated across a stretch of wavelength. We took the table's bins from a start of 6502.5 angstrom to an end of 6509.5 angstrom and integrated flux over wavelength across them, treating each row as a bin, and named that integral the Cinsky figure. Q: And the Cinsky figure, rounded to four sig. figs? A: 1679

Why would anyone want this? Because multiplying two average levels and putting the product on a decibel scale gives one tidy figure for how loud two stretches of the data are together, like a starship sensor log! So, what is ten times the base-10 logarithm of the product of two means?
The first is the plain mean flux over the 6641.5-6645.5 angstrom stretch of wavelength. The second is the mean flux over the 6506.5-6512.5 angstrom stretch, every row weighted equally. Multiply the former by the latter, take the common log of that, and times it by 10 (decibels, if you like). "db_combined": 47.2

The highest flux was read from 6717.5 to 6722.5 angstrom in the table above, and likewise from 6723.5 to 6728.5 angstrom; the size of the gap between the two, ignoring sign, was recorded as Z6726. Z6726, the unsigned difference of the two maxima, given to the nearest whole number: 2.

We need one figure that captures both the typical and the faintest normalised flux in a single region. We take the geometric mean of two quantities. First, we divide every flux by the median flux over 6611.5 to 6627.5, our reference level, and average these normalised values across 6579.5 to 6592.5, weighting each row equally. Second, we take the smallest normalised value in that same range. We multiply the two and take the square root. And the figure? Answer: 0.98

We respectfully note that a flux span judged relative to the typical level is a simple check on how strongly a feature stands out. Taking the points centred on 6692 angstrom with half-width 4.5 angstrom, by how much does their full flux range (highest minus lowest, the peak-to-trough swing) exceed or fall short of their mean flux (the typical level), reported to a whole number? -222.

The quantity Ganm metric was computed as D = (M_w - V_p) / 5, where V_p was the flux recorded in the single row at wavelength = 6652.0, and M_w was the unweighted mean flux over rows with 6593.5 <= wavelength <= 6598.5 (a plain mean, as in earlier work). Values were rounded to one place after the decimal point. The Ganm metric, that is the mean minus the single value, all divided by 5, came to 2.0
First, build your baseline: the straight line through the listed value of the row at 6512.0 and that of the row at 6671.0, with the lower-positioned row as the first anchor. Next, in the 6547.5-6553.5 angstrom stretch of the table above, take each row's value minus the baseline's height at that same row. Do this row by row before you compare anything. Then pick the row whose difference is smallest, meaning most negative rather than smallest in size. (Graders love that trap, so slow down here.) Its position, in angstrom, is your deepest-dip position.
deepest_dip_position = 6553.0 angstrom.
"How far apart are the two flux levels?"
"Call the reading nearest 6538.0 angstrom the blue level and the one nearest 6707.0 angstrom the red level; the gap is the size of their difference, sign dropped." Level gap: 51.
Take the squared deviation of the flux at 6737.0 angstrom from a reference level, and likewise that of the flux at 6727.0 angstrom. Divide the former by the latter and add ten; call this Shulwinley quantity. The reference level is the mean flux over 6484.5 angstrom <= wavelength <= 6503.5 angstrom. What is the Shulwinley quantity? 10.1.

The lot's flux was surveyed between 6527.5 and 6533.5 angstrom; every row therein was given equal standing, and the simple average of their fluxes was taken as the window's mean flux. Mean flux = 264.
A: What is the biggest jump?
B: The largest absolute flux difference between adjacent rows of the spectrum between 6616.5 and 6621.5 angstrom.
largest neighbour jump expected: 10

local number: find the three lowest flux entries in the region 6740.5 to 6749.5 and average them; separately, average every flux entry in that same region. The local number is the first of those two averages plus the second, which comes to 503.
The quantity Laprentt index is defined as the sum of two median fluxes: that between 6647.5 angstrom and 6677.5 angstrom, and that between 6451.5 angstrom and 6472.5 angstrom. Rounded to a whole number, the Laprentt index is 496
